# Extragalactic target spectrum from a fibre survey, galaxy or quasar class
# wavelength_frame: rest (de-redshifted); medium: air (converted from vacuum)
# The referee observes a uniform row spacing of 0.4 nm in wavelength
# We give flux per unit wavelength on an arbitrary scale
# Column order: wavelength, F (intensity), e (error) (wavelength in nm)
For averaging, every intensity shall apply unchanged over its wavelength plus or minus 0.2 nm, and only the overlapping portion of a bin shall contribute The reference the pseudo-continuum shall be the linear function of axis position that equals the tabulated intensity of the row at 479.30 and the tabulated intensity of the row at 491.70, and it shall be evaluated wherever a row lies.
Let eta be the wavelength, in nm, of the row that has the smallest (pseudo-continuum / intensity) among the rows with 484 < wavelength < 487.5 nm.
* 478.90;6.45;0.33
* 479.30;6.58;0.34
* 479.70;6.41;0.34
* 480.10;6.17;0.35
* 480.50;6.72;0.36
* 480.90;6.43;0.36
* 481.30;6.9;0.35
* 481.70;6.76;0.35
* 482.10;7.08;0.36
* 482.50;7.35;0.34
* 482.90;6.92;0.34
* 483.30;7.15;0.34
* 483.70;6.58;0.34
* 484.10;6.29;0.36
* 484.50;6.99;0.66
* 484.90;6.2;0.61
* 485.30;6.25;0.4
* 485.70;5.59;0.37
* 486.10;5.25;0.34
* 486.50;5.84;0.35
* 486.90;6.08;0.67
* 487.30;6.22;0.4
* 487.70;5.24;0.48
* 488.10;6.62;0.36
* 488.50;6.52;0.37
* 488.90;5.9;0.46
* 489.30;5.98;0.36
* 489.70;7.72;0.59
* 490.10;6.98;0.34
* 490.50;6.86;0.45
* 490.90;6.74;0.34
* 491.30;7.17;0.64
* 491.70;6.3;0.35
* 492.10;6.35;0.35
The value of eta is 484.50 nm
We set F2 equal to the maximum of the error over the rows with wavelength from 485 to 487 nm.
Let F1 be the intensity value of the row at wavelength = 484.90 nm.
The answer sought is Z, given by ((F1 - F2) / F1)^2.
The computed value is 0.796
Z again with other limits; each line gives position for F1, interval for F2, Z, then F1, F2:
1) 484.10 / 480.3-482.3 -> 0.889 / 6.29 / 0.360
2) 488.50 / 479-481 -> 0.893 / 6.52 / 0.360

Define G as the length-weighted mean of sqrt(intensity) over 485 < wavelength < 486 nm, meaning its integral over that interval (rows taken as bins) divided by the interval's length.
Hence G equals 2.424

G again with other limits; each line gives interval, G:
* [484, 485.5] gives 2.537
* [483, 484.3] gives 2.586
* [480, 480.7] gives 2.546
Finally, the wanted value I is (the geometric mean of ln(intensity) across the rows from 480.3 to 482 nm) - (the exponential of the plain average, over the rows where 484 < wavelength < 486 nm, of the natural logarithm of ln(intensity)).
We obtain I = 0.07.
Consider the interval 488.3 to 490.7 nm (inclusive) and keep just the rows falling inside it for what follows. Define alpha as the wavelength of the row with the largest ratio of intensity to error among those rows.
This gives 490.10 nm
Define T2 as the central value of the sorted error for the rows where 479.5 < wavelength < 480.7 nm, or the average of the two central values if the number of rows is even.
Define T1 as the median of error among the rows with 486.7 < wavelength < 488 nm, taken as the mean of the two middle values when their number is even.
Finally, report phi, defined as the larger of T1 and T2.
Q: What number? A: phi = 0.48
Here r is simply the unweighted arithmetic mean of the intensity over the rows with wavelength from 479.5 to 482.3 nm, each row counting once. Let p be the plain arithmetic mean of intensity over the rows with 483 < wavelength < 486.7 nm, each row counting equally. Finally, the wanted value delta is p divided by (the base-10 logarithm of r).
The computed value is 7.6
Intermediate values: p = 6.2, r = 6.6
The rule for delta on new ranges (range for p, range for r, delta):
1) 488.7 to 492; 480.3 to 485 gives 8.1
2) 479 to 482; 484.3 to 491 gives 8.2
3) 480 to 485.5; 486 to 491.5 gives 8.3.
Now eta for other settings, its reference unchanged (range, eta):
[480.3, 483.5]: 482.50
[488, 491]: 489.70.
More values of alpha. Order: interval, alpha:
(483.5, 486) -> 483.70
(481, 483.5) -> 482.50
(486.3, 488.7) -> 488.10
